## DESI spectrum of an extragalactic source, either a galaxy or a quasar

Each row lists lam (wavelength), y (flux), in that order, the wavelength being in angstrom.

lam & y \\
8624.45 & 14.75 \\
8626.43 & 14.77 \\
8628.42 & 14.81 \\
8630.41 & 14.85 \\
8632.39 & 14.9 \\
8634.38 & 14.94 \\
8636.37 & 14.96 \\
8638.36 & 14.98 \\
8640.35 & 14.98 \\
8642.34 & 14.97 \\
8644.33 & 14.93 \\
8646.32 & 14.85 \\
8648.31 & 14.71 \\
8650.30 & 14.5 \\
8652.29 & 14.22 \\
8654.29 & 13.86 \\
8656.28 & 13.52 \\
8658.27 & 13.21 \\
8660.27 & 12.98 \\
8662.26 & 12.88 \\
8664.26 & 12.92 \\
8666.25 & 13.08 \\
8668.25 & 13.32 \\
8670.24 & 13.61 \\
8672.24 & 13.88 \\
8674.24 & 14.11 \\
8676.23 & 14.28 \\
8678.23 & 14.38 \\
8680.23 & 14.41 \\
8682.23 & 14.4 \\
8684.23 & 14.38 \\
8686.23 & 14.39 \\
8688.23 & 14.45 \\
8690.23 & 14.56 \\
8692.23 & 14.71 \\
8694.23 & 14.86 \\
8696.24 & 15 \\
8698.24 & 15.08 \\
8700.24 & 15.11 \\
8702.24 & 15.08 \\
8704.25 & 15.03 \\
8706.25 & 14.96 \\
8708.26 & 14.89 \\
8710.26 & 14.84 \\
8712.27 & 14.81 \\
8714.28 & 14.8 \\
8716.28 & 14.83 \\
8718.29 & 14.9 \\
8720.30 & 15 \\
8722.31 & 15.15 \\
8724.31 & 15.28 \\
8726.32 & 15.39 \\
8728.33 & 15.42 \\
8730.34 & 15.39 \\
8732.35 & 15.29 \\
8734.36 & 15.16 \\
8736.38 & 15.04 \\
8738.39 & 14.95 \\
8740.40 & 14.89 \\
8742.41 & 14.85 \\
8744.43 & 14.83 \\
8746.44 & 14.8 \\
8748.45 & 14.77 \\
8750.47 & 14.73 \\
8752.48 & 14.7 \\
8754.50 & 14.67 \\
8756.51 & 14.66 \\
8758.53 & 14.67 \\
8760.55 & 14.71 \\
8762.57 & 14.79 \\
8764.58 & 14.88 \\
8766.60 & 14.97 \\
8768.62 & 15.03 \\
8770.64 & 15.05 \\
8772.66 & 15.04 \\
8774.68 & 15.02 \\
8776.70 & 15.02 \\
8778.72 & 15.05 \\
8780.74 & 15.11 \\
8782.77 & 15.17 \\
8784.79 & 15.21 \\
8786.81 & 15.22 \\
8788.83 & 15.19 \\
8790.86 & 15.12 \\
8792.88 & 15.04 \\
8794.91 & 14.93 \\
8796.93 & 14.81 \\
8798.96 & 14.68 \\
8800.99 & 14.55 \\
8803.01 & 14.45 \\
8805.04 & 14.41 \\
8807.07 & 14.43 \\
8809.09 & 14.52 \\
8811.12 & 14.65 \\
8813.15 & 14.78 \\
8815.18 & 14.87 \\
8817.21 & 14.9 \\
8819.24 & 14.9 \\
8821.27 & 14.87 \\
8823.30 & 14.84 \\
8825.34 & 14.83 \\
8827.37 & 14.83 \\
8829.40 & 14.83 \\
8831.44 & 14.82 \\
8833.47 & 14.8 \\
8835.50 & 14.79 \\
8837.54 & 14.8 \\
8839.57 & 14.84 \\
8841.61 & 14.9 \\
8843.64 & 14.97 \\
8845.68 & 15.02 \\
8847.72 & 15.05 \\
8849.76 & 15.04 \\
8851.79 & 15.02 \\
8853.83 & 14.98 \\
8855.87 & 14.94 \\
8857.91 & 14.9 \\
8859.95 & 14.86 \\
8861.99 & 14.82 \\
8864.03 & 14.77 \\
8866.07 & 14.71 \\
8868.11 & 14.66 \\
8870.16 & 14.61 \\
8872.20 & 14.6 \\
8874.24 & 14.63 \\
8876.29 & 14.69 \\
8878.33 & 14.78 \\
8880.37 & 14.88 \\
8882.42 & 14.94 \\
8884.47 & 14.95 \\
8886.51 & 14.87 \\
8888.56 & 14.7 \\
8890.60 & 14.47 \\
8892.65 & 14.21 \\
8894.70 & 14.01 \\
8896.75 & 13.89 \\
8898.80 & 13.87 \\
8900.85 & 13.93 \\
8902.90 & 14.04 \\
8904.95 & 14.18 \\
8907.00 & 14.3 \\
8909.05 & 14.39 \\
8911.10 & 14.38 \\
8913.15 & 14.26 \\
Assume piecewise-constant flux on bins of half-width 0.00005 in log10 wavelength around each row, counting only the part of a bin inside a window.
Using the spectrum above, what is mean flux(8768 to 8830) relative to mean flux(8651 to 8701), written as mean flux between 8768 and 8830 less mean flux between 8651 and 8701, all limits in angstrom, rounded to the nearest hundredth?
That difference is 0.82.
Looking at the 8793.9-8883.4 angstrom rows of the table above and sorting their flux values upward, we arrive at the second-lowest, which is 14.43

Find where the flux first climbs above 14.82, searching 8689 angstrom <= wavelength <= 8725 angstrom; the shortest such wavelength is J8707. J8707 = 8694.23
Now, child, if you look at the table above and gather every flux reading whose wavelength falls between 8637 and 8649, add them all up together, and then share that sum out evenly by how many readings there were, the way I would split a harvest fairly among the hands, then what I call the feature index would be 14.9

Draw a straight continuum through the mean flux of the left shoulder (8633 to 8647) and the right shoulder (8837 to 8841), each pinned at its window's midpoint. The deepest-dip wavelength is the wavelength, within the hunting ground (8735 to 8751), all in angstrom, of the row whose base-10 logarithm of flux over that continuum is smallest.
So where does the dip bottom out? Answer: 8750.47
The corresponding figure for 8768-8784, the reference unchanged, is 8774.68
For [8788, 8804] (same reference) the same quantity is 8803.01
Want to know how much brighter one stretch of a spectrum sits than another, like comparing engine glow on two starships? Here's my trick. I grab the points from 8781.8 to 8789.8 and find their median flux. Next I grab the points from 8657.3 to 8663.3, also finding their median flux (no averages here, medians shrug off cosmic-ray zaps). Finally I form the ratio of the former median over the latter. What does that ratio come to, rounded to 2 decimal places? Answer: 1.17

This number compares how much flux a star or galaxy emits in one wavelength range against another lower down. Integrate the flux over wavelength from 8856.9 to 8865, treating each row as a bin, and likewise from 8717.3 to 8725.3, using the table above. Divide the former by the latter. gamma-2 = 1.00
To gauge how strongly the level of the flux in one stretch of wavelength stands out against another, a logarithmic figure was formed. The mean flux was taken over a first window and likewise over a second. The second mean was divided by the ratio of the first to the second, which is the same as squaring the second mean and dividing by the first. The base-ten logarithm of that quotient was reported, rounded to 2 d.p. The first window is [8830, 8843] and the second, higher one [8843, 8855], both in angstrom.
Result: 1.18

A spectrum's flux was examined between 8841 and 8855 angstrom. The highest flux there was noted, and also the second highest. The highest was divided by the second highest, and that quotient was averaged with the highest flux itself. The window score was 8.03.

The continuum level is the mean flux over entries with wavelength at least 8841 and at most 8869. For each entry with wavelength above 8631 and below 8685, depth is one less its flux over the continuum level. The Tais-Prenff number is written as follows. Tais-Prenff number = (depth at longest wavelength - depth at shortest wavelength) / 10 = 0.0035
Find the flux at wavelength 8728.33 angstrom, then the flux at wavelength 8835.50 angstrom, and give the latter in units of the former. 0.96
